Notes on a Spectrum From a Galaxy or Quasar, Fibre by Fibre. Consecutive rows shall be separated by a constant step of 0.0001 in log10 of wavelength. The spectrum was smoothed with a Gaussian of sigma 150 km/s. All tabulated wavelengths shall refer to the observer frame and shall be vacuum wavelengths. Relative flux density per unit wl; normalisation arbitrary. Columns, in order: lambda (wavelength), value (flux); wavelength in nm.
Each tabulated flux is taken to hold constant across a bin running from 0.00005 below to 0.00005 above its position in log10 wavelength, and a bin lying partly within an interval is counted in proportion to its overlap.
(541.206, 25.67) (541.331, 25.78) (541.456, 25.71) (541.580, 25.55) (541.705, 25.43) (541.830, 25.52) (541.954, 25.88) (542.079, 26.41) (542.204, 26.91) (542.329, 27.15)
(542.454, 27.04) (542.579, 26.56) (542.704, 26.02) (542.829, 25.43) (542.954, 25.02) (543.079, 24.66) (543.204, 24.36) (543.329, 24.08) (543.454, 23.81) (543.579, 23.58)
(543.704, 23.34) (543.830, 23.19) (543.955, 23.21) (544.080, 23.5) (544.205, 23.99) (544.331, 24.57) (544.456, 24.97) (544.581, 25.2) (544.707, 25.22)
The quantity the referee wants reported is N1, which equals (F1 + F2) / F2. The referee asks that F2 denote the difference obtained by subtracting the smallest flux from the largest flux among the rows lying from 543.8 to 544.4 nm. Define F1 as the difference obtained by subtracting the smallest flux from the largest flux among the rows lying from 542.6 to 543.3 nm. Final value 2.2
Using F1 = 1.66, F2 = 1.38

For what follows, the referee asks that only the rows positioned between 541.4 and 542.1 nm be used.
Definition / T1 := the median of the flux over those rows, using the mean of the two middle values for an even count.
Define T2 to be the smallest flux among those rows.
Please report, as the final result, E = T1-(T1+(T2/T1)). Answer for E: -0.992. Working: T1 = 25.6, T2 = 25.43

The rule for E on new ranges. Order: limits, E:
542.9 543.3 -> -0.988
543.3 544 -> -0.988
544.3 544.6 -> -0.984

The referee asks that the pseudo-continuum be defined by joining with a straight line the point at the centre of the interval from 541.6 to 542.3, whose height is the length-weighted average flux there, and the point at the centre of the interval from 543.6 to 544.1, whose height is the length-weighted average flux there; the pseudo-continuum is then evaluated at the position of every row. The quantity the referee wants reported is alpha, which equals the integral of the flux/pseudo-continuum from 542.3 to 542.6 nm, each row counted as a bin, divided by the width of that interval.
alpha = 1.06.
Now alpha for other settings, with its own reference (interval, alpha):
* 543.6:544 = 0.99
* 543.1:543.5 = 1.00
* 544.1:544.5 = 1.08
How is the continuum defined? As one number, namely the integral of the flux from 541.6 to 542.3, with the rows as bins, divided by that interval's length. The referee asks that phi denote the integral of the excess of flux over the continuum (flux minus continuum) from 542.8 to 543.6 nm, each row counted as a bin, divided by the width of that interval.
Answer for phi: -1.6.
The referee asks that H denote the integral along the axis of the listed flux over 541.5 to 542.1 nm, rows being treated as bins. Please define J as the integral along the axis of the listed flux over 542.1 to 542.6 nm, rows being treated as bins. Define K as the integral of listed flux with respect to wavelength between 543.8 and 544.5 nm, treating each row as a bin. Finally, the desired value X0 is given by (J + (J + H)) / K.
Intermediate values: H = 15.4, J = 13.4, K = 16.7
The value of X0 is 2.5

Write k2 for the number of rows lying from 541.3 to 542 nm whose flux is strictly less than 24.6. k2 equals 0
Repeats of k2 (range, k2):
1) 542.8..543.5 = 3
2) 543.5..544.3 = 6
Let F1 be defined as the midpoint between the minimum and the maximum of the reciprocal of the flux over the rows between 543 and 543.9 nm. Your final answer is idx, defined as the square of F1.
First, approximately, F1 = 0.042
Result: 0.0018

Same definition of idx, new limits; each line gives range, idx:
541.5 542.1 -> 0.0015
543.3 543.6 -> 0.0018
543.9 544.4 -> 0.0018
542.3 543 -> 0.0015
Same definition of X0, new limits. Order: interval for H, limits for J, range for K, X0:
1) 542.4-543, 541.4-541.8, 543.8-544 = 7.8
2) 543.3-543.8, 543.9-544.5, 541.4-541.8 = 4.0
